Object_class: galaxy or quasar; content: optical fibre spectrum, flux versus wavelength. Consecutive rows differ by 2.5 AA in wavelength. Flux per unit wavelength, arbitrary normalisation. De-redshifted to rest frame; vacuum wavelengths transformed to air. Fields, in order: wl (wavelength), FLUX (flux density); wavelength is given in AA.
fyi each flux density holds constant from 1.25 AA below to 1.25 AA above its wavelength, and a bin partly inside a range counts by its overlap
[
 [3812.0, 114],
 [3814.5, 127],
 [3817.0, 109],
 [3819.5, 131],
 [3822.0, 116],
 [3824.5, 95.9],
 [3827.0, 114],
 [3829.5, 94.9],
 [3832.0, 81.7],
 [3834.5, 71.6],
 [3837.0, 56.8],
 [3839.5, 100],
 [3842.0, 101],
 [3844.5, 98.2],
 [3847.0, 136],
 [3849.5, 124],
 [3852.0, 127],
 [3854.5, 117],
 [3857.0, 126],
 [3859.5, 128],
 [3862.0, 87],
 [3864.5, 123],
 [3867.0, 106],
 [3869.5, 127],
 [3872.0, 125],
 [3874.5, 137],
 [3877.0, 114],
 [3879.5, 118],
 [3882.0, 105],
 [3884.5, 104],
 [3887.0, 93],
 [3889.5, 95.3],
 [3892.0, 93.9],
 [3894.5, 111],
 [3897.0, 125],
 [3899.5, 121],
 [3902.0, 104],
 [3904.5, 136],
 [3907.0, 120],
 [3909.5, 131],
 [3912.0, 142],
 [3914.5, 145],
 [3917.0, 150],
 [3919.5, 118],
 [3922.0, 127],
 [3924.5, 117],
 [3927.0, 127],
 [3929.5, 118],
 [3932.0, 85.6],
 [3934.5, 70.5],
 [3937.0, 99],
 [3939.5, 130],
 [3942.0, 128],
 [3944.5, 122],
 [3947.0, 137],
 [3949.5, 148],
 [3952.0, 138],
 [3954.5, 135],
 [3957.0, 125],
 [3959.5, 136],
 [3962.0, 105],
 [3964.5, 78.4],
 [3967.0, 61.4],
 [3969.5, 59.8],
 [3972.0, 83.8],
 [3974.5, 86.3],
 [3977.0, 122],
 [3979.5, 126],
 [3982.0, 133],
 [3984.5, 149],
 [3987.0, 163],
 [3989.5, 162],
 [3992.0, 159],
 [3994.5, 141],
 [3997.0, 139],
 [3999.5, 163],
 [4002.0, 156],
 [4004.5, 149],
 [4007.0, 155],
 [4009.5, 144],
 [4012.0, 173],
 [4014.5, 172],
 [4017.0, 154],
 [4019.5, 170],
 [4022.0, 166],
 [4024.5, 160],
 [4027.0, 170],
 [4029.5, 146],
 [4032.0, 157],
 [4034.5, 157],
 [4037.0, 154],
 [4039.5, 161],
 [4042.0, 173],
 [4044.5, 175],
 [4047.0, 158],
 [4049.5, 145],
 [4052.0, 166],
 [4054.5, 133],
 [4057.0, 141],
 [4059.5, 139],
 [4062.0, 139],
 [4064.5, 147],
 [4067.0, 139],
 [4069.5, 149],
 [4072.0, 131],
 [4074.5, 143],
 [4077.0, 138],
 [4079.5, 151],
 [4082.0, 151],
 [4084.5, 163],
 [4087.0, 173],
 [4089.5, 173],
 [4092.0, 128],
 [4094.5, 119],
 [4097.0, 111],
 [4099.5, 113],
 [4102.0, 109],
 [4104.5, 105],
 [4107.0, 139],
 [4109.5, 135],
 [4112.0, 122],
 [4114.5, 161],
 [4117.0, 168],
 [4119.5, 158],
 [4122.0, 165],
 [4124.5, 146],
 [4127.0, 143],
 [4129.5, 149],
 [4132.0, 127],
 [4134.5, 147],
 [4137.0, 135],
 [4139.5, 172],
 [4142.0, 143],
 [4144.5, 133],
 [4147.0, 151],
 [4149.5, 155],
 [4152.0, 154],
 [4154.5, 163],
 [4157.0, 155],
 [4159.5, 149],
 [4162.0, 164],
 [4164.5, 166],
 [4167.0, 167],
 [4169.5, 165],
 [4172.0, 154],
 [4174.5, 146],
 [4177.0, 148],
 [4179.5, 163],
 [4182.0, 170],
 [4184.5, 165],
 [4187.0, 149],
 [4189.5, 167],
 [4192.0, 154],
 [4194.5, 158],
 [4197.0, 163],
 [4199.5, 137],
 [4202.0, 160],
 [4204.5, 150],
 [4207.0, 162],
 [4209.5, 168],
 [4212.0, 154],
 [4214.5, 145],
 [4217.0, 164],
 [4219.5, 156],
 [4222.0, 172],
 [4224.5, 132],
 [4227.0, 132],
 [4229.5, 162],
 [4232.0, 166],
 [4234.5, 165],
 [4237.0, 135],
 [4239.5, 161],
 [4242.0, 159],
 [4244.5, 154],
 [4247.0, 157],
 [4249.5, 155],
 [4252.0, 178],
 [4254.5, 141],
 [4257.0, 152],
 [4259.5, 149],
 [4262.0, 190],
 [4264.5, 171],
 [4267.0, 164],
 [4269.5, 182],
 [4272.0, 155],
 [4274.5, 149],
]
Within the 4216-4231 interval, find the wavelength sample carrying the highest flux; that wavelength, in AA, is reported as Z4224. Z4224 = 4222.0 AA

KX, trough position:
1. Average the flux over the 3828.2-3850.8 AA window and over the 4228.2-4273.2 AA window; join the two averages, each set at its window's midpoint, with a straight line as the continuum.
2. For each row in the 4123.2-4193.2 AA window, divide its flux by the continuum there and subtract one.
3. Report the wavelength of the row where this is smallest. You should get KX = 4132.0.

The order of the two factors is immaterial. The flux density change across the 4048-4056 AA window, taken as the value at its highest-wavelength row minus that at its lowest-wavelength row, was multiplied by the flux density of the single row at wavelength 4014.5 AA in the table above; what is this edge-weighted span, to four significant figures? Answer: -2064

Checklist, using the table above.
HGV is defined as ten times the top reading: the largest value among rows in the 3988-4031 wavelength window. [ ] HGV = 1730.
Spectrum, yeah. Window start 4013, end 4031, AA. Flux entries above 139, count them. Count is 7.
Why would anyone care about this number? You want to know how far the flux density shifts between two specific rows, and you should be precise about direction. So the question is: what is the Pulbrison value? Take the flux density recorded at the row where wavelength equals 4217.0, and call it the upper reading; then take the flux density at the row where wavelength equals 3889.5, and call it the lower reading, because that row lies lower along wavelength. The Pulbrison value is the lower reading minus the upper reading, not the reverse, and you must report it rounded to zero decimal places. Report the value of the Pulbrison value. -69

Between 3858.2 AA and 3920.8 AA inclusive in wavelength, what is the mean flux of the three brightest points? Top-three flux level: 146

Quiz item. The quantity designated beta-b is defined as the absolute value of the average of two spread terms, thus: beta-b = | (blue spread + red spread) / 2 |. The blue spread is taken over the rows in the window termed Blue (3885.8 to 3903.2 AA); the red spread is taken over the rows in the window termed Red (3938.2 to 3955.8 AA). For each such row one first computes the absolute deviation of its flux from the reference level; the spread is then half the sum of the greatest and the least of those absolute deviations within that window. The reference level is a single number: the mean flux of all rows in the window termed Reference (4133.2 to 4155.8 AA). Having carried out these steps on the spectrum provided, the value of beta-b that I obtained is 28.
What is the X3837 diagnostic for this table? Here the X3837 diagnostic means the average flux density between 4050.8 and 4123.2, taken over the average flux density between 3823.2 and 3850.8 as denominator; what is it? 1.45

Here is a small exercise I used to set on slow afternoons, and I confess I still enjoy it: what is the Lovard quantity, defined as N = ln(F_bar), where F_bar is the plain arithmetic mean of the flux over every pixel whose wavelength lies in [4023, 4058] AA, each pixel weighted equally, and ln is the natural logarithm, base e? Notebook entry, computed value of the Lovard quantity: 5.06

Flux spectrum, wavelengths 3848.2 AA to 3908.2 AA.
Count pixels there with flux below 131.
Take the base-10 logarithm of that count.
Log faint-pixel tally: 1.3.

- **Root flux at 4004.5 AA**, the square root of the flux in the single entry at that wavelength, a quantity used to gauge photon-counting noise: 12.2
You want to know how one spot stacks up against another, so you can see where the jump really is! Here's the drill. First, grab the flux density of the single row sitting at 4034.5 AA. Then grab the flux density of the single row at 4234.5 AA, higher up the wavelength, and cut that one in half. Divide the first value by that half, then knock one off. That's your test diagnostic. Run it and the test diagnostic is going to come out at 0.90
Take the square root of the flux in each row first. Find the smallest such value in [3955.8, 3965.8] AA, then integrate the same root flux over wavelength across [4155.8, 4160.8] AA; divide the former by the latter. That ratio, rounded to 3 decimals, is 0.144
